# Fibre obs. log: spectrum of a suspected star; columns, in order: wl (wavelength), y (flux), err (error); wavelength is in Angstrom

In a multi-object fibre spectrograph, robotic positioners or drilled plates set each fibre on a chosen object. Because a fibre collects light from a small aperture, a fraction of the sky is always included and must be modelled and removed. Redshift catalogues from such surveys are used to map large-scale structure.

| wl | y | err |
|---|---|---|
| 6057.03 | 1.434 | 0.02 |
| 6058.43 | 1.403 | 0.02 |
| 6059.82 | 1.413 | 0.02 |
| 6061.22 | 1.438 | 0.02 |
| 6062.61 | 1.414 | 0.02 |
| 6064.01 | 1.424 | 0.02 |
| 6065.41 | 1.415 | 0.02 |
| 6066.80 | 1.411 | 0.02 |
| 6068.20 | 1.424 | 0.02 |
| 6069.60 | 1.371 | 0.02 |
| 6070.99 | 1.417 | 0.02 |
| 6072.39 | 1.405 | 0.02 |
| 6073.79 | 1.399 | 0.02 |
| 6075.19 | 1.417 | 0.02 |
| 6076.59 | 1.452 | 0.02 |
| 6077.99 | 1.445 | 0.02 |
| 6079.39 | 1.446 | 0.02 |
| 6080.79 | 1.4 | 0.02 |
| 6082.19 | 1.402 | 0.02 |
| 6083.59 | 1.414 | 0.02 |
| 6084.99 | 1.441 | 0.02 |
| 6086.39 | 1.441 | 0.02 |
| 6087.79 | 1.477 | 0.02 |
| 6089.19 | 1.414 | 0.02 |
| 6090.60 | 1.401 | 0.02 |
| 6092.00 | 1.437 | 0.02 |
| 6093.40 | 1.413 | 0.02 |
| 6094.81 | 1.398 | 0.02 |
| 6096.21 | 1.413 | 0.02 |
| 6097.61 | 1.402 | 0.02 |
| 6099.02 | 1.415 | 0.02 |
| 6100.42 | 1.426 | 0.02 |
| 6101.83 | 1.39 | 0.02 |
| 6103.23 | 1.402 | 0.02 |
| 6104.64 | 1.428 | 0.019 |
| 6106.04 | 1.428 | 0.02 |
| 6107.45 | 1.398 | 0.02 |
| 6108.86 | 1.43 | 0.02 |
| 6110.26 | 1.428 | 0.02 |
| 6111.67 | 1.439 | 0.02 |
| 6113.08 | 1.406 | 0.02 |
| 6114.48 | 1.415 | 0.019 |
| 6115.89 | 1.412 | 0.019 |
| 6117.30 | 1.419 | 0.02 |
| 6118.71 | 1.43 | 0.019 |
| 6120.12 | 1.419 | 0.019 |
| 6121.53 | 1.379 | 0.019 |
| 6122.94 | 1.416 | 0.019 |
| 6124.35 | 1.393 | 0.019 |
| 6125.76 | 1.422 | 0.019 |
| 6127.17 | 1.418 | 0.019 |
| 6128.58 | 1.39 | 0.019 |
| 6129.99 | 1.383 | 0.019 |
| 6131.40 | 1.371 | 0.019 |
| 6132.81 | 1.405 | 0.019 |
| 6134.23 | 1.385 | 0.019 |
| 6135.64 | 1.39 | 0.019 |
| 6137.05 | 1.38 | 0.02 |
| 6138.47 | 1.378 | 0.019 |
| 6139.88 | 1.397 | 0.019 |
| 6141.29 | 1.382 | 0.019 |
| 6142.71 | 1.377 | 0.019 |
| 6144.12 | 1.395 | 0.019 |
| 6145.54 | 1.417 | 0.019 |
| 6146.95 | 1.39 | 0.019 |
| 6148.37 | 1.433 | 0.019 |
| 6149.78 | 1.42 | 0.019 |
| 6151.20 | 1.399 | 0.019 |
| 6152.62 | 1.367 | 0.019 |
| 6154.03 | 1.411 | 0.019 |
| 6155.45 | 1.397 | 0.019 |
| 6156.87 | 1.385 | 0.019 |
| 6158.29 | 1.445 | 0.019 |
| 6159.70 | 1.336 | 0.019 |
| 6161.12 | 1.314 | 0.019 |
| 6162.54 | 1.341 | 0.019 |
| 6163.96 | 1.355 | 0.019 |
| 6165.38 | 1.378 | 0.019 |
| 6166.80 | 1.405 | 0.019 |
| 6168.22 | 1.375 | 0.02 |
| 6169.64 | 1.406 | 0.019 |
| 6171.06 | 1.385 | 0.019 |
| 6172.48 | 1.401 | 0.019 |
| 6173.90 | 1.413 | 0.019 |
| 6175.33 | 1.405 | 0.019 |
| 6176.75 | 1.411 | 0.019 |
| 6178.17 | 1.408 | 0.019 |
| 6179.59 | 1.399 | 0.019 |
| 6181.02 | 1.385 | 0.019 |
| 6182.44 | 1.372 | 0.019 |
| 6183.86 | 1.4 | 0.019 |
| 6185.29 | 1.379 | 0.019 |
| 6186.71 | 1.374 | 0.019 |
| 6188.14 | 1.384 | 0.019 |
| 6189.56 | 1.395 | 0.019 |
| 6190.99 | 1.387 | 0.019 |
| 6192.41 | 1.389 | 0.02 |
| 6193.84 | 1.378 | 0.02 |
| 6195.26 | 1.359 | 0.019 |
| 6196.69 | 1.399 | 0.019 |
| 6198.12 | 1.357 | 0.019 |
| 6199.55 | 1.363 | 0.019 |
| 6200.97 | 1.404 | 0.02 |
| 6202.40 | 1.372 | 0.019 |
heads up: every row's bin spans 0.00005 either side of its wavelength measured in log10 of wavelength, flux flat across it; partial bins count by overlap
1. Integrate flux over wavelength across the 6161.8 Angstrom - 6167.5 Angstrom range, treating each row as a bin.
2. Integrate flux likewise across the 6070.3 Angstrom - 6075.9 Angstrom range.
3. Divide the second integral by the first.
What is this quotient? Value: 1.01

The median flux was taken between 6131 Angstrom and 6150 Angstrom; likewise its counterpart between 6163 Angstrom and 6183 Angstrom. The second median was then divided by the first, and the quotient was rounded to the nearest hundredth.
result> 1.01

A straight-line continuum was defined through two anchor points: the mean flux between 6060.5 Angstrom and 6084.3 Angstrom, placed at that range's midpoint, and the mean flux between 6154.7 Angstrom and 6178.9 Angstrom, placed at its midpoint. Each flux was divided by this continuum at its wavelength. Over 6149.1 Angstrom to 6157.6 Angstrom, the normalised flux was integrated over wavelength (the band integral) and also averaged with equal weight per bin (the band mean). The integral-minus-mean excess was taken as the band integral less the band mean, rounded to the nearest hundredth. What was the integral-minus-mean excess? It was 7.53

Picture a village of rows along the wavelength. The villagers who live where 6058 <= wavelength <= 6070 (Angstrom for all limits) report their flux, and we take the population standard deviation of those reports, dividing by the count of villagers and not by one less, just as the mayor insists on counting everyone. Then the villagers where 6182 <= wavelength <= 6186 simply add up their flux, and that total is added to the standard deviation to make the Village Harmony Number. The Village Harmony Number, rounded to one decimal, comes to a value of 4.2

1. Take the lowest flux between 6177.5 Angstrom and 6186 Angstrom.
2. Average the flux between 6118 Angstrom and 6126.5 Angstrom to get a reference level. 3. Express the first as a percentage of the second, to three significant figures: 97.3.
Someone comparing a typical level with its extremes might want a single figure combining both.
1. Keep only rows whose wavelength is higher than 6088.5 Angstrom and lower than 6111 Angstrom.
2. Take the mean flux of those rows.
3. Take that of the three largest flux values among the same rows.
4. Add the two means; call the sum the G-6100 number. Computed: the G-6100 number 2.85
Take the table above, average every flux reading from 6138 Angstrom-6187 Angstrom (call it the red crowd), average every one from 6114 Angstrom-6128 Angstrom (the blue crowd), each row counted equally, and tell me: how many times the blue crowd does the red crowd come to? 0.98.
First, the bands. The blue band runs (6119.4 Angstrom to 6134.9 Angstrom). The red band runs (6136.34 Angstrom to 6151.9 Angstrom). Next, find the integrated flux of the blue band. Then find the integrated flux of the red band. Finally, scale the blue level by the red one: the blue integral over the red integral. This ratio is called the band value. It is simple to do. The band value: 1.0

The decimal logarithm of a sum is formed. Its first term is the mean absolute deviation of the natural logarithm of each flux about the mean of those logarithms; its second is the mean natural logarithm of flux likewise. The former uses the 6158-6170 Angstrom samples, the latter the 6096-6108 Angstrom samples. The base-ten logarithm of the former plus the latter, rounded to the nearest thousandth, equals -0.434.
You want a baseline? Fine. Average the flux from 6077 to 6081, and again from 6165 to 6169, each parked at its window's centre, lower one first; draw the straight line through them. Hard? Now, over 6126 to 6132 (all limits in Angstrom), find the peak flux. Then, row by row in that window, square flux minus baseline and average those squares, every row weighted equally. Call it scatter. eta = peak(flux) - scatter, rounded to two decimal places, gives 1.42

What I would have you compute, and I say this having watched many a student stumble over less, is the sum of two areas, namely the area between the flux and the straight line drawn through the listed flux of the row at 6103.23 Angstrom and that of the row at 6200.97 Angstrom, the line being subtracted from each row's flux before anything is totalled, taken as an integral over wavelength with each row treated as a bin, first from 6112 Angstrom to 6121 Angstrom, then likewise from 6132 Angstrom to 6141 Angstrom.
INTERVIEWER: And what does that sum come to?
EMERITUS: 0.01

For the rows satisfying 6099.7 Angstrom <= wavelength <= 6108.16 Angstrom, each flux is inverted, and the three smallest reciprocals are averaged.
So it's 0.701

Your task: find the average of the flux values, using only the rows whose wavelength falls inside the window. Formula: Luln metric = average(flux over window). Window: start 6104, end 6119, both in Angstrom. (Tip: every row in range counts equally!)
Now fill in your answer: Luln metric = 1.42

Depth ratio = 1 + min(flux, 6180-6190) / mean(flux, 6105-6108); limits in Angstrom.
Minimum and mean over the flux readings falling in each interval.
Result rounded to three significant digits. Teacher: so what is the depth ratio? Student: 1.97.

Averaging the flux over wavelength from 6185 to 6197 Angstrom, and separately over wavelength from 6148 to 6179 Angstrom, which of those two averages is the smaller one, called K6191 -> 1.383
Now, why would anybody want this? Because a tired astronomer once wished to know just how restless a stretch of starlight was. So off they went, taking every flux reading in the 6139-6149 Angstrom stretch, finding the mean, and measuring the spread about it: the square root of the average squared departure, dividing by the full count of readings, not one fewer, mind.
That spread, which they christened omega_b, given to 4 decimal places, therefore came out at 0.0183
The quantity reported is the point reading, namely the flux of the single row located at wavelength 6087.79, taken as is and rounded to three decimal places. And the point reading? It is 1.477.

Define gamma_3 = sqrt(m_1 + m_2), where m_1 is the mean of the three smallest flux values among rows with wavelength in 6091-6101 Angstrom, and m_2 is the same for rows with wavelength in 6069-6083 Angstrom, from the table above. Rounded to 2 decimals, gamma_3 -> 1.67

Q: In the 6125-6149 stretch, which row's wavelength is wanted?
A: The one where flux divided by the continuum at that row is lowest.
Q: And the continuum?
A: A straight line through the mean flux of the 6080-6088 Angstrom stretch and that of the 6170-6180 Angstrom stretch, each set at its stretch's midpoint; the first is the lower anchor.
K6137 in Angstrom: 6131.40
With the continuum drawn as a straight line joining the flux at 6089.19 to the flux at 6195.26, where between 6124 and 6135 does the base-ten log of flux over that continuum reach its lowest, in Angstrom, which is 6131.40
